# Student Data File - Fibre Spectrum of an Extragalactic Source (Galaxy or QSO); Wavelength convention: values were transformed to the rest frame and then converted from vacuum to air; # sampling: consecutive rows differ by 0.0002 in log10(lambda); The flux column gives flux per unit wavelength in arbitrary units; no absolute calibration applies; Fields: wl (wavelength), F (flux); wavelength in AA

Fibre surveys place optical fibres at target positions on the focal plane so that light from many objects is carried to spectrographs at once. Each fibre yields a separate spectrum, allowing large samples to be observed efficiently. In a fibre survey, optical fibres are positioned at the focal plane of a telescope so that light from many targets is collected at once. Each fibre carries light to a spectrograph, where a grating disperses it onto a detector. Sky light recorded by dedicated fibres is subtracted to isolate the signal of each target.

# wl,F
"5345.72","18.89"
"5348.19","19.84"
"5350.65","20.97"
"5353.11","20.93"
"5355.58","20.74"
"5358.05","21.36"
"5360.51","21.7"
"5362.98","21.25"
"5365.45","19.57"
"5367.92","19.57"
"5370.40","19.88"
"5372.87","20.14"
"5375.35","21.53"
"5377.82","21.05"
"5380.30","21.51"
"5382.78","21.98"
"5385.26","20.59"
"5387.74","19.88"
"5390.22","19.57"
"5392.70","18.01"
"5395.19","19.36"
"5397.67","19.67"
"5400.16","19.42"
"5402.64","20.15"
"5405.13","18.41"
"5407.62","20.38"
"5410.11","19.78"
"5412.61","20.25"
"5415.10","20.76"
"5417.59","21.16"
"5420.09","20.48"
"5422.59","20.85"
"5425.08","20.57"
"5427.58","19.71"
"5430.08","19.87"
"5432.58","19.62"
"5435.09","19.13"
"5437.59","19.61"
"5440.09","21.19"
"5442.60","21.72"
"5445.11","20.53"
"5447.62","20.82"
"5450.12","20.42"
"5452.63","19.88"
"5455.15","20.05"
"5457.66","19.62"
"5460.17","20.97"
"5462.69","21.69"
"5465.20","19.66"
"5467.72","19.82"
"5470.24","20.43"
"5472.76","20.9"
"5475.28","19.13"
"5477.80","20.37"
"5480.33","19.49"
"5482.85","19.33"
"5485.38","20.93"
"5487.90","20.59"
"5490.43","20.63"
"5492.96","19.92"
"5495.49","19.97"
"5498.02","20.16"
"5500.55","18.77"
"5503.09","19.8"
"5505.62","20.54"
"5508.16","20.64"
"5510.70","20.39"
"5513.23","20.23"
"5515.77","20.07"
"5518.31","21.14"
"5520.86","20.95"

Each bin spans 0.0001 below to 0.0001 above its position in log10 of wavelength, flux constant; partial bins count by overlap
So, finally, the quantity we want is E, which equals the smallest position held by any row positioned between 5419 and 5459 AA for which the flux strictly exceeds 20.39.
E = 5420.09 AA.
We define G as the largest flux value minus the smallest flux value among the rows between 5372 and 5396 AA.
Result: 4.0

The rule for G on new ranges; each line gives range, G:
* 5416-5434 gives 1.5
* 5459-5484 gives 2.6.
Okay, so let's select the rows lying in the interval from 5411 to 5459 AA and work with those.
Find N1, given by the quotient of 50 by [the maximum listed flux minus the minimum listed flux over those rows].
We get 19.3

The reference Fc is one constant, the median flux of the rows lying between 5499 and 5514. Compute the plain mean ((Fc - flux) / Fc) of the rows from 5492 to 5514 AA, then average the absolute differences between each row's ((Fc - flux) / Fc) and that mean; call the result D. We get 0.019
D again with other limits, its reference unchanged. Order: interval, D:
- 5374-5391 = 0.036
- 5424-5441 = 0.026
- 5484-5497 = 0.018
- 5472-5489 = 0.033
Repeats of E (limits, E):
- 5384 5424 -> 5385.26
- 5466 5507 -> 5470.24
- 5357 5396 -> 5358.05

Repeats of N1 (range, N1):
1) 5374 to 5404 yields 12.6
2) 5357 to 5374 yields 23.5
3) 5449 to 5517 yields 17.1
